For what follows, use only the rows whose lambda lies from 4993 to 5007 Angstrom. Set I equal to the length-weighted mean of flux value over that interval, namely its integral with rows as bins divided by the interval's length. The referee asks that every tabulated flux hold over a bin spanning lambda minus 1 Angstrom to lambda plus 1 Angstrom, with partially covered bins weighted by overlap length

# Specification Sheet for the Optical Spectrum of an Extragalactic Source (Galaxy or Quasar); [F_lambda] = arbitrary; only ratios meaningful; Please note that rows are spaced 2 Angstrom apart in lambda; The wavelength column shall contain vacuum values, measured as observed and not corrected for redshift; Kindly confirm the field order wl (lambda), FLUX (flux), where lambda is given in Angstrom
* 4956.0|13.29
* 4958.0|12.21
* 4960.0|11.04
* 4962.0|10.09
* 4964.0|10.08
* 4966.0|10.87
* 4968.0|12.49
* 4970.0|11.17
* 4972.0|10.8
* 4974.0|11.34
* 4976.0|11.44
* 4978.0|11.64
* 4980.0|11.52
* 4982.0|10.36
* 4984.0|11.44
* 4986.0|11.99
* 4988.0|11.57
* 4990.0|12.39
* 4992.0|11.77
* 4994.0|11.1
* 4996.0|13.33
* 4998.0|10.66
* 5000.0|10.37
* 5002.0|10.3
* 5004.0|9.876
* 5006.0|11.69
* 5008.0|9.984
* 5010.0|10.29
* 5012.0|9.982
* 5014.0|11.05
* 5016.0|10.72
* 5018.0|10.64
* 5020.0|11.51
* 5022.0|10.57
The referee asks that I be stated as 11.0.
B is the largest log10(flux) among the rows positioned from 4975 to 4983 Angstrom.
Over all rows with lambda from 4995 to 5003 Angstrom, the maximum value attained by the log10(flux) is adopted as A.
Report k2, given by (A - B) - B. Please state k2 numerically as -1.01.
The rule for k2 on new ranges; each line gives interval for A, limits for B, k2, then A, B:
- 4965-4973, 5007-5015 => -0.99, 1.10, 1.04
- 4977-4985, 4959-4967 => -1.02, 1.07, 1.04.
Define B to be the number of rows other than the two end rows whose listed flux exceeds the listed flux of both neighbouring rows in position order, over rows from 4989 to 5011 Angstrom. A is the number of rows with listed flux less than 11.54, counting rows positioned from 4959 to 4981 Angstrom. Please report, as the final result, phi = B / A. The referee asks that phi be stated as 0.22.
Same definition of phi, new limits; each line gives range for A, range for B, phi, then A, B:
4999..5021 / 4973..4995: 0.30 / 10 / 3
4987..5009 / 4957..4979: 0.17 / 6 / 1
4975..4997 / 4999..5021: 0.60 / 5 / 3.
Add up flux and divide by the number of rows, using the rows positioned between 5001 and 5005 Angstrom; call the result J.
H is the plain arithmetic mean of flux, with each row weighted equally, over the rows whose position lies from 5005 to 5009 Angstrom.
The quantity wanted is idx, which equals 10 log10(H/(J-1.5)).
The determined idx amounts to 1.01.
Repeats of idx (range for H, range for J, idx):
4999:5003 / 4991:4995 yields 0.17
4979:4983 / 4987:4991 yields 0.19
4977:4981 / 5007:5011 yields 1.27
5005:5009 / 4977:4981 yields 0.31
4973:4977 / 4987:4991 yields 0.36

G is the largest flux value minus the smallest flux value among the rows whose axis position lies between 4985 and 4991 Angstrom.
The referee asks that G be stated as 0.8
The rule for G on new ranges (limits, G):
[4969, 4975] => 0.5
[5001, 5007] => 1.8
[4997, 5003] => 0.4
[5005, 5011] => 1.7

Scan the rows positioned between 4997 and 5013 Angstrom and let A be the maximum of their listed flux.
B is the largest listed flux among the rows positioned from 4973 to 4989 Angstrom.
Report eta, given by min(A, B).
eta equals 11.7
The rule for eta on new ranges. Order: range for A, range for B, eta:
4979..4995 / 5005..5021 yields 11.7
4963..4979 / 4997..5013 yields 11.7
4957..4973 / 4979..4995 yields 12.4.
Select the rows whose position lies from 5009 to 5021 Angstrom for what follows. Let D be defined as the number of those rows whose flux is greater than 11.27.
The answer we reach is 1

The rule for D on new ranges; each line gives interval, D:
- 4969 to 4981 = 4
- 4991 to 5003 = 2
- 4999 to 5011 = 1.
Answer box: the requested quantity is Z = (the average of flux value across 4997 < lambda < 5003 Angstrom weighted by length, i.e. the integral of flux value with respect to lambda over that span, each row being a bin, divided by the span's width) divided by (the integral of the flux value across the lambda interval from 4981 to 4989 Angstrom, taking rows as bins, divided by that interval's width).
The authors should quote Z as 0.92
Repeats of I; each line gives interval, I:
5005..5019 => 10.6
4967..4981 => 11.5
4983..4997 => 11.9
